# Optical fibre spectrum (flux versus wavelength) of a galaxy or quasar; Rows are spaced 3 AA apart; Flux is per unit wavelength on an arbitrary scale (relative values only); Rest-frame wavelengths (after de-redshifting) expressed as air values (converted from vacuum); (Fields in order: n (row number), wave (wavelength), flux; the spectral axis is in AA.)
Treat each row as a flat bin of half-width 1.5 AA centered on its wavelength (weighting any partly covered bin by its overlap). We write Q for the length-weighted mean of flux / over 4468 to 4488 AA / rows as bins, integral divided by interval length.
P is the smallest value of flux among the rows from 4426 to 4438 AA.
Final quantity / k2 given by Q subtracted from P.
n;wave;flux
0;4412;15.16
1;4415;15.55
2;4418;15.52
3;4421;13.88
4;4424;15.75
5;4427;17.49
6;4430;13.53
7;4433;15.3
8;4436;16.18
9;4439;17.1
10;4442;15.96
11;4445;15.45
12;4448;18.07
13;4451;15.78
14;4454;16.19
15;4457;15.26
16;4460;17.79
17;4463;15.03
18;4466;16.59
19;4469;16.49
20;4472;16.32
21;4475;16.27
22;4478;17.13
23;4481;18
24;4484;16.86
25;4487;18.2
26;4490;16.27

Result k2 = -3.5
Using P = 13.53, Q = 17.0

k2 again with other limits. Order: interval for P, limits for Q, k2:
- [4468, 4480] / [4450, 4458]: 0.5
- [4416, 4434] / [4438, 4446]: -2.6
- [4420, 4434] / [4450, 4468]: -2.6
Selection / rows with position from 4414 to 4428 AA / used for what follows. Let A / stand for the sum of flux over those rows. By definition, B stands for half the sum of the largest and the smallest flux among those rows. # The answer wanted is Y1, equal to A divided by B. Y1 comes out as 4.99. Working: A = 78.2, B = 15.7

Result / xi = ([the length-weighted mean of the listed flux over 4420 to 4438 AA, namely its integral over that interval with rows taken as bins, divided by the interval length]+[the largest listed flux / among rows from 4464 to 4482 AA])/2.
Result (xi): 16.7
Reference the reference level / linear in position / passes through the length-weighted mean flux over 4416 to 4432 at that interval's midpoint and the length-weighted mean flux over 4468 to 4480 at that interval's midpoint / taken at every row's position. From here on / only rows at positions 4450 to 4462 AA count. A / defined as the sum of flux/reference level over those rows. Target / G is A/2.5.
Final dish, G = 1.61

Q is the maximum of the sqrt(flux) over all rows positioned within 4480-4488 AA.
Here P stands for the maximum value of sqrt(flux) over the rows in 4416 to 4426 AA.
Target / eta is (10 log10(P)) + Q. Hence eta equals 10.3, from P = 3.97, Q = 4.27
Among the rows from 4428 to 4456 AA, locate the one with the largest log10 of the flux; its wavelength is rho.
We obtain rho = 4448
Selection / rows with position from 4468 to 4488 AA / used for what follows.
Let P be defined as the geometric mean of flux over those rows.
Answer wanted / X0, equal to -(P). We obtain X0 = -17.0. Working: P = 17.0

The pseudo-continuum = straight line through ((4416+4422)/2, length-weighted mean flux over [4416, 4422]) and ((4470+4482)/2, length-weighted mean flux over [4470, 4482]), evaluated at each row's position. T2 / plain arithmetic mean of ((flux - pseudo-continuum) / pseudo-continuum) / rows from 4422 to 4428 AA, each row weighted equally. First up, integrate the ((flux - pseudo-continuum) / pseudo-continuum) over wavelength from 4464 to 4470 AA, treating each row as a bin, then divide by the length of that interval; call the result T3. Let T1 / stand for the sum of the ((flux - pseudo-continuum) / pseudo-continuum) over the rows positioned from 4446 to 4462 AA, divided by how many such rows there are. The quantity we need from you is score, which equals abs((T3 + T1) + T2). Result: 0.13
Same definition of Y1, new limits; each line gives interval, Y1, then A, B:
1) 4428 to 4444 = 5.10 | 78.1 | 15.3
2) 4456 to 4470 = 4.95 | 81.2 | 16.4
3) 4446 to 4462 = 4.99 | 83.1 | 16.7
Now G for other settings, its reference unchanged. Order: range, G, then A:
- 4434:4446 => 1.65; 4.12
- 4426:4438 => 1.62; 4.05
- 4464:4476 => 1.59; 3.98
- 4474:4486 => 1.63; 4.07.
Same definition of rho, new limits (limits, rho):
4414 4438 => 4427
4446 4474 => 4448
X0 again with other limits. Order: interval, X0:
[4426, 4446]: -15.8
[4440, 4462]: -16.3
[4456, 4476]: -16.2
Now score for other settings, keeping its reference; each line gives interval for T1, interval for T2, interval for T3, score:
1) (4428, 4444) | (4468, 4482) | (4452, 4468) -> 0.00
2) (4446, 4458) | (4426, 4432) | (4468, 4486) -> 0.04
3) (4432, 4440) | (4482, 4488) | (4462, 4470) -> 0.04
